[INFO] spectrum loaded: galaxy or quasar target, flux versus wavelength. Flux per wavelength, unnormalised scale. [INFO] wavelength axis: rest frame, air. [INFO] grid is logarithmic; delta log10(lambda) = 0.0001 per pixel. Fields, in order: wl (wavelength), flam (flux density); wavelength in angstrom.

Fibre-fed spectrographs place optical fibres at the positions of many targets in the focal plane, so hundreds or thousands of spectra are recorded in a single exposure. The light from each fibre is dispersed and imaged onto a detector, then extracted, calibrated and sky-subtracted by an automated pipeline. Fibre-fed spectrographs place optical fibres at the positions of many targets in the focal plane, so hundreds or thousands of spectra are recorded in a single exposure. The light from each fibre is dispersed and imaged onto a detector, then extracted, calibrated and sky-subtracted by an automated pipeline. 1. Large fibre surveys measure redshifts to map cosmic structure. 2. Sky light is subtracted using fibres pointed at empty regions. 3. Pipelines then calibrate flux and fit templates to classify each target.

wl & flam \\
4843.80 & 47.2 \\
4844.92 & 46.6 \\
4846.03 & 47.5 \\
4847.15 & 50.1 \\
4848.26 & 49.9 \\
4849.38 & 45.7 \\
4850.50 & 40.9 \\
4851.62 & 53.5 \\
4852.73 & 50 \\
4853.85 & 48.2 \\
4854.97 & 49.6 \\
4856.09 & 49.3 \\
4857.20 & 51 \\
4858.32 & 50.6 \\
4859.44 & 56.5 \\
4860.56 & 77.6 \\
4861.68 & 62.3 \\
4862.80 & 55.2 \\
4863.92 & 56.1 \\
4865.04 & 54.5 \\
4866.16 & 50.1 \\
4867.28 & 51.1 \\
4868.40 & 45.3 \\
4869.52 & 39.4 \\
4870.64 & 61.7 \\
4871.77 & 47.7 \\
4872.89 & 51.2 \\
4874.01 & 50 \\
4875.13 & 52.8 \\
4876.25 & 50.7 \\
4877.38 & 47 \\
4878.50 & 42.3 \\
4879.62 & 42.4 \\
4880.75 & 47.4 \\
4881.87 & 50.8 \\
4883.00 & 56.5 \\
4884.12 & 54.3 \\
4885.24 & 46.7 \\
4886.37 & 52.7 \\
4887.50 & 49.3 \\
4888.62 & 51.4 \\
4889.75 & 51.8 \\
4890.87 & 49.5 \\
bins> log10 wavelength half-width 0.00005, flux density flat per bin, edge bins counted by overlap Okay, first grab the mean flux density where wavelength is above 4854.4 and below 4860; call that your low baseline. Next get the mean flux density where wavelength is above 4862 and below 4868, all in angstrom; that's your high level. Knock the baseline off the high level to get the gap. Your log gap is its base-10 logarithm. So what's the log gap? 0.3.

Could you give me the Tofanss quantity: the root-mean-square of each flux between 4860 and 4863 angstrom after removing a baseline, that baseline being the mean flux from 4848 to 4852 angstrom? 20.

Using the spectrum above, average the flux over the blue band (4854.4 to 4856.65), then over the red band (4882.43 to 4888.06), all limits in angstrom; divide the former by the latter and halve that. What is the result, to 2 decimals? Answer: 0.48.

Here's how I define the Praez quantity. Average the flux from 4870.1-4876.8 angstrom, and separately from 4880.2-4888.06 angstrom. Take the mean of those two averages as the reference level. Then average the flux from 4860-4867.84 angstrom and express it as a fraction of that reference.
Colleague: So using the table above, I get 1.12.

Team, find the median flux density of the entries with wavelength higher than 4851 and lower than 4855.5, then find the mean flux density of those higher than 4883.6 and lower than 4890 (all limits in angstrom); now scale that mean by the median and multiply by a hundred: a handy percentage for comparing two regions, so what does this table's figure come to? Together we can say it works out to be 102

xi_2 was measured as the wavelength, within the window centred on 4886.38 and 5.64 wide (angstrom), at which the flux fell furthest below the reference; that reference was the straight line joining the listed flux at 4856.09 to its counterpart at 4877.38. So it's 4885.24 angstrom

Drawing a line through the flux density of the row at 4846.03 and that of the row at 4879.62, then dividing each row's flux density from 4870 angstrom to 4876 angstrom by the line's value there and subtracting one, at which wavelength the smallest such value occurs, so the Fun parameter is 4871.77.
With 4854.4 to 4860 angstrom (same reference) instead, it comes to 4856.09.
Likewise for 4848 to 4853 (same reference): 4850.50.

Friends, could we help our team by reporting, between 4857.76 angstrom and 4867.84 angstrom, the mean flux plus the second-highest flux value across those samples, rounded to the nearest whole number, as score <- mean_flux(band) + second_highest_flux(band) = 119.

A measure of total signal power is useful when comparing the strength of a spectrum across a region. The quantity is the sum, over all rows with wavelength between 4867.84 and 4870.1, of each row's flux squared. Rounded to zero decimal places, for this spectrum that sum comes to 3604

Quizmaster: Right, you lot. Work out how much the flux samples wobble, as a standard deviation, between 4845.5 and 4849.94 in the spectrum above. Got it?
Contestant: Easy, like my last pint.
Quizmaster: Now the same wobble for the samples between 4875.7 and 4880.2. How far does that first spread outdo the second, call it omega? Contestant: -2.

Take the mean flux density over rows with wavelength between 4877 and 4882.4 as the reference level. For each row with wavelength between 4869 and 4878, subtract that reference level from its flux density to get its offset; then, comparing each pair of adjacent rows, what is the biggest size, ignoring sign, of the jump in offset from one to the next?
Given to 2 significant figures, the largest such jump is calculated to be 22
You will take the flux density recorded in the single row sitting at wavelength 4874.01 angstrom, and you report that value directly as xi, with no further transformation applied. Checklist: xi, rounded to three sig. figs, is 50.0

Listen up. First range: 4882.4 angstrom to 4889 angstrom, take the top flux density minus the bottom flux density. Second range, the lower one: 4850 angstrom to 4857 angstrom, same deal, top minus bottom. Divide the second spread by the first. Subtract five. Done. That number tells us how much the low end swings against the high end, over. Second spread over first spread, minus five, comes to -3.71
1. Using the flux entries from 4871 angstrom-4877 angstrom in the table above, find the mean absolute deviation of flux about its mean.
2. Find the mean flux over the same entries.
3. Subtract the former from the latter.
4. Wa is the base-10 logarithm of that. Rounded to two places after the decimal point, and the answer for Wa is 1.69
